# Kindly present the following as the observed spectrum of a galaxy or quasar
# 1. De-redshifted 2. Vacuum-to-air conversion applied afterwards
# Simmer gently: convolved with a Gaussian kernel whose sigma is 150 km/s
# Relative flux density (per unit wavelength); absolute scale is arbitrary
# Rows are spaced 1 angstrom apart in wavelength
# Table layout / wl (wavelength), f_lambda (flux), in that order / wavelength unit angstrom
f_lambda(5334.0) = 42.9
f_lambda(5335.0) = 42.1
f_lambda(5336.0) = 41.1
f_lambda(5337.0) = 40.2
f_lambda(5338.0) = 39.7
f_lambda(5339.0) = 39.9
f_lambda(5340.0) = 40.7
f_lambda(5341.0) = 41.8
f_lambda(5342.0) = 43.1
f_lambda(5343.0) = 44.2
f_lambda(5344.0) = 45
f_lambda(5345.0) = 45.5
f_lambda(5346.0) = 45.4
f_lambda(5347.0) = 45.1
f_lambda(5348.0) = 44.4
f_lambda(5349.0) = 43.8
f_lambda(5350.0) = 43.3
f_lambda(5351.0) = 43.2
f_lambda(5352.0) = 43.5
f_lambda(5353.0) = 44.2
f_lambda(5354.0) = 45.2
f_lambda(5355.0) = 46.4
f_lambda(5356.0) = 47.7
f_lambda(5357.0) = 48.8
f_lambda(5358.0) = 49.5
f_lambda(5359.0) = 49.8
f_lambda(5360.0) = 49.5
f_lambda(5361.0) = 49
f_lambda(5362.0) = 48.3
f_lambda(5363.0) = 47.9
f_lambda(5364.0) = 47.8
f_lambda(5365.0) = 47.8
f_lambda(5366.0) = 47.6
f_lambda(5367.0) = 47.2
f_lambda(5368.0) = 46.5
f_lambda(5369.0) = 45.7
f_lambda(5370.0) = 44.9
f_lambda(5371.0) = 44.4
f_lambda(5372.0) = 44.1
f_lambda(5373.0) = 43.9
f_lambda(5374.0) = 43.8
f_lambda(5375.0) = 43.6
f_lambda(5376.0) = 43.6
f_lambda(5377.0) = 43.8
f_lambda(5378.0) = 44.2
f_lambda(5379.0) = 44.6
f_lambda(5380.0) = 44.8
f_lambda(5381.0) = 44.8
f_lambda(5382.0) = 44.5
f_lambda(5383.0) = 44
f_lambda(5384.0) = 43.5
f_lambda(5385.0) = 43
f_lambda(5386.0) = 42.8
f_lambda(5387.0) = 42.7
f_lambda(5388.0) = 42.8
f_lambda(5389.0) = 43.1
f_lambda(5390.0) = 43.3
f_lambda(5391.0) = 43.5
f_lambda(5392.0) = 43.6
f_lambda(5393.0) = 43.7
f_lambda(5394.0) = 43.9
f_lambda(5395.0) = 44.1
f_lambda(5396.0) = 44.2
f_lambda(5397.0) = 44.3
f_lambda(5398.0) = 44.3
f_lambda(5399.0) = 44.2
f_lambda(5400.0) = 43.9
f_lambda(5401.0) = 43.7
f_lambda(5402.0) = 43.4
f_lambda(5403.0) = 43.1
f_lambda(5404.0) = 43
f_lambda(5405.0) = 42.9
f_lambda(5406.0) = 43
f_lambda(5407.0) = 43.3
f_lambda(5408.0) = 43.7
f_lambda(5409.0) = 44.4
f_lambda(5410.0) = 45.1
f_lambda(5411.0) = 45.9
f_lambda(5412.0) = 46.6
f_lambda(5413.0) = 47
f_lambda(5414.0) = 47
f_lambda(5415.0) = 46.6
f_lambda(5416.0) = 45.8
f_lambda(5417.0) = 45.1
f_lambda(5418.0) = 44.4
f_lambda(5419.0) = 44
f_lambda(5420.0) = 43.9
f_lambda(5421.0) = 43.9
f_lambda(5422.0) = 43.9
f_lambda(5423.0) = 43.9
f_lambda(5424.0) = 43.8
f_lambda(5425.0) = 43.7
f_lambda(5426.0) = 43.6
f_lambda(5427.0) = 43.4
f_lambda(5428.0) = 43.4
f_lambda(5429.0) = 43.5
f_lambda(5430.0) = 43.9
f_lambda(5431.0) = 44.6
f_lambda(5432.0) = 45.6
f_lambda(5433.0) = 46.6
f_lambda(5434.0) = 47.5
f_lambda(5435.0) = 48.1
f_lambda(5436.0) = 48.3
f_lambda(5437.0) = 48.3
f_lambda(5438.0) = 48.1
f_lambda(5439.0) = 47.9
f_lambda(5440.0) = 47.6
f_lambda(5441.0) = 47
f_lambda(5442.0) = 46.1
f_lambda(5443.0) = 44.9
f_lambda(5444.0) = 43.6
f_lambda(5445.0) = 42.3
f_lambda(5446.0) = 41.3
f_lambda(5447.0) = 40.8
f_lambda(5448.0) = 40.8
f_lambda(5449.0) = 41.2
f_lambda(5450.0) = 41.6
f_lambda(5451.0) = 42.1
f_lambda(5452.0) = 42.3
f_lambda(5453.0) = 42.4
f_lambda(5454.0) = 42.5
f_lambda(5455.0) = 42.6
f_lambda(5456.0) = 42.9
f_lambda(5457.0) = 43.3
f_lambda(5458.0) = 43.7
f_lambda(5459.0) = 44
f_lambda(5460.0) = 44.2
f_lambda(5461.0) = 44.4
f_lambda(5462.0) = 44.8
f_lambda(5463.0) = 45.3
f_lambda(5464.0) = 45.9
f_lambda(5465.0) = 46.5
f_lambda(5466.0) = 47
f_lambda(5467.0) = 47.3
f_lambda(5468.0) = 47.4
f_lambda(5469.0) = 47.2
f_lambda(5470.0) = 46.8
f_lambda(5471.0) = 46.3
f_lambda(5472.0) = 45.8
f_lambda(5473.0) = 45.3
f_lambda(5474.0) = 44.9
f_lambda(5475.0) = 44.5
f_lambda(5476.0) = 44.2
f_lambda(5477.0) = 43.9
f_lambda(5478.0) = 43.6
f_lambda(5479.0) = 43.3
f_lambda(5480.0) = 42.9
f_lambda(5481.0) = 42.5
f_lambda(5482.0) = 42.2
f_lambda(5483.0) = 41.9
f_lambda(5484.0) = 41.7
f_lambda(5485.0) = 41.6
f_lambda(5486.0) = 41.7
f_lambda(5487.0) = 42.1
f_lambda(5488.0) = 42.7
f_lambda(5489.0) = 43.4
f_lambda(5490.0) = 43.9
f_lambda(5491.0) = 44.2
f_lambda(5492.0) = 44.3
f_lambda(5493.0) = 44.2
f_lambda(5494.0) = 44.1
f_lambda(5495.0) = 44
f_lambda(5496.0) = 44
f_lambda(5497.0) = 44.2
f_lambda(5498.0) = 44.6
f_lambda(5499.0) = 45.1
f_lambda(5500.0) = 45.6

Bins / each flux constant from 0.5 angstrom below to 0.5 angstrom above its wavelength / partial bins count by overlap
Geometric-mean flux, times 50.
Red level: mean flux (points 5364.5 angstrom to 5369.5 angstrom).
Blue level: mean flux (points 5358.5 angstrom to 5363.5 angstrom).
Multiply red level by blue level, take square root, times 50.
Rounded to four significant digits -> 2396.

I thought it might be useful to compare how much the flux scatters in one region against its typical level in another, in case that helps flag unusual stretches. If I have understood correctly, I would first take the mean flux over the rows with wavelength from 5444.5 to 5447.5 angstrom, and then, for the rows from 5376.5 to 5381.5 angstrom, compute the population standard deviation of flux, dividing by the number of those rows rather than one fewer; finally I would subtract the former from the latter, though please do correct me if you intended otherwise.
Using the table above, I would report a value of -41.1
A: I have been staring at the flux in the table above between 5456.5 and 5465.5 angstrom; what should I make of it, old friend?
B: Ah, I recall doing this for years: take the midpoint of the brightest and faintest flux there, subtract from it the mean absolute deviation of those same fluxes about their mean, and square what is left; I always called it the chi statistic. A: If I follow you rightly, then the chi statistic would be 1941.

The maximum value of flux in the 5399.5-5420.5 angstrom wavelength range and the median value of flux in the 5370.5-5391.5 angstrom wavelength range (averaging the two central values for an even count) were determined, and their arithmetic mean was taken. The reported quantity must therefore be 45.4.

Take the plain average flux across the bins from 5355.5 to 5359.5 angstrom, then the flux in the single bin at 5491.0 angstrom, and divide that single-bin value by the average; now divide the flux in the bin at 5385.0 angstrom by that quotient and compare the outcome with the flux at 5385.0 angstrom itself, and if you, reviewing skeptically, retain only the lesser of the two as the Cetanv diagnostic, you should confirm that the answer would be 43.0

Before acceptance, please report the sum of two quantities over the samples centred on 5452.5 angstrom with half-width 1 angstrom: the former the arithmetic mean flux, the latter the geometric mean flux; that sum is 84.7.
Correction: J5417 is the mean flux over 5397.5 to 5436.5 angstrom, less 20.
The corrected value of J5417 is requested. 24.7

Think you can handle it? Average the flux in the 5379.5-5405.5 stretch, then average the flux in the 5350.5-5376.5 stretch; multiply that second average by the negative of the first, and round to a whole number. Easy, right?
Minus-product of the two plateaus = -2022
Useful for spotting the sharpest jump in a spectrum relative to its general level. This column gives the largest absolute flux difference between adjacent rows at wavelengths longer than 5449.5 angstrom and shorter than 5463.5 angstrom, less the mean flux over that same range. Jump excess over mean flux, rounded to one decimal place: -42.8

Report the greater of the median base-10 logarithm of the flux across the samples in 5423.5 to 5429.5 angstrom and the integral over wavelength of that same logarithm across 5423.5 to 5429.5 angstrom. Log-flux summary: 9.8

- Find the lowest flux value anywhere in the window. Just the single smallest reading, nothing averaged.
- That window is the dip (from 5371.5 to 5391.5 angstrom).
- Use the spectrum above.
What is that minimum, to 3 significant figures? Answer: 42.7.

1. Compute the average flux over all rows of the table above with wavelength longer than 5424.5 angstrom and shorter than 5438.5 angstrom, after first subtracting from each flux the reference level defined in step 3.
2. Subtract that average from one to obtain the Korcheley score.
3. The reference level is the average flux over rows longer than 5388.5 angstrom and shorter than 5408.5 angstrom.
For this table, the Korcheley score -1.0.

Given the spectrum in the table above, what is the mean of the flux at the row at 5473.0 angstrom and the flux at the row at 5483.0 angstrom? 43.6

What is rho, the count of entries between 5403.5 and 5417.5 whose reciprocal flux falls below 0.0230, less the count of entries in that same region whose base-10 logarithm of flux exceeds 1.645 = 1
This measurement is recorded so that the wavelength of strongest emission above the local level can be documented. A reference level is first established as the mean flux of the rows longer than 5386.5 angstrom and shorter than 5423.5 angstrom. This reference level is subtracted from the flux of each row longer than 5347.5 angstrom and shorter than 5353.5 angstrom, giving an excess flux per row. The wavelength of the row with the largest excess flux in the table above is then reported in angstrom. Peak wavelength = 5348.0 angstrom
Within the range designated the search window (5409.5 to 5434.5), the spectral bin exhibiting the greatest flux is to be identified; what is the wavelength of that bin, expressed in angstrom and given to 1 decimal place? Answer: 5434.0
